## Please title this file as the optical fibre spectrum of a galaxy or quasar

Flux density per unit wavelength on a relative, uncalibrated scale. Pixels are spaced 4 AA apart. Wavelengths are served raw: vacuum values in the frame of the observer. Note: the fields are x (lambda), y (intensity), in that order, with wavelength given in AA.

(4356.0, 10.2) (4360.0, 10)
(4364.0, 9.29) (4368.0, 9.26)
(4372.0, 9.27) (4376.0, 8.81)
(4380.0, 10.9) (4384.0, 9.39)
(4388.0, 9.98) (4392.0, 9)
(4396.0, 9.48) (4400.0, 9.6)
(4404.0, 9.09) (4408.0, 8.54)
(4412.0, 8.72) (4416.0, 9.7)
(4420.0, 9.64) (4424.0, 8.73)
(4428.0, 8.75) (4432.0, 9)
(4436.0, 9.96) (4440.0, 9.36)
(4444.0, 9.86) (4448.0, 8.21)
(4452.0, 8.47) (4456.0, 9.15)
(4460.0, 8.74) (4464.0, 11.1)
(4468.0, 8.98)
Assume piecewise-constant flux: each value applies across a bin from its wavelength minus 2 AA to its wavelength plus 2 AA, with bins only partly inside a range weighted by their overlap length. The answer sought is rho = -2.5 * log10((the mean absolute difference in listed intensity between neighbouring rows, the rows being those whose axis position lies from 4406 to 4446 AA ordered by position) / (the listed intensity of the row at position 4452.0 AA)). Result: 3.1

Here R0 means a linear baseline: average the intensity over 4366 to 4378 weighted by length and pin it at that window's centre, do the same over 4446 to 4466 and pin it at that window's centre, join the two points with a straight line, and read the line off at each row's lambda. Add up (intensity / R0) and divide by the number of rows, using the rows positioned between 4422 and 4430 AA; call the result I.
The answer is 0.96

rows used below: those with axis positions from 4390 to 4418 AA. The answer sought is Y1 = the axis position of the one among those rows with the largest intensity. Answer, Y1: 4416.0 AA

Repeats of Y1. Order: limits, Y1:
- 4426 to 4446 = 4436.0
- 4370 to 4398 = 4380.0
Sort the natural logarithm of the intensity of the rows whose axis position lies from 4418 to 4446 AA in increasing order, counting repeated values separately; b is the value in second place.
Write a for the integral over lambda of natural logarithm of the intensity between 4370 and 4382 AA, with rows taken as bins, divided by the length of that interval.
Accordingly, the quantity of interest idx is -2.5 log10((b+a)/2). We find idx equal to -0.864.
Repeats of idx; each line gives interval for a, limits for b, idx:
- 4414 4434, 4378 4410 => -0.859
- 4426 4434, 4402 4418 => -0.843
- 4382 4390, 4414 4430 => -0.866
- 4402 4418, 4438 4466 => -0.840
